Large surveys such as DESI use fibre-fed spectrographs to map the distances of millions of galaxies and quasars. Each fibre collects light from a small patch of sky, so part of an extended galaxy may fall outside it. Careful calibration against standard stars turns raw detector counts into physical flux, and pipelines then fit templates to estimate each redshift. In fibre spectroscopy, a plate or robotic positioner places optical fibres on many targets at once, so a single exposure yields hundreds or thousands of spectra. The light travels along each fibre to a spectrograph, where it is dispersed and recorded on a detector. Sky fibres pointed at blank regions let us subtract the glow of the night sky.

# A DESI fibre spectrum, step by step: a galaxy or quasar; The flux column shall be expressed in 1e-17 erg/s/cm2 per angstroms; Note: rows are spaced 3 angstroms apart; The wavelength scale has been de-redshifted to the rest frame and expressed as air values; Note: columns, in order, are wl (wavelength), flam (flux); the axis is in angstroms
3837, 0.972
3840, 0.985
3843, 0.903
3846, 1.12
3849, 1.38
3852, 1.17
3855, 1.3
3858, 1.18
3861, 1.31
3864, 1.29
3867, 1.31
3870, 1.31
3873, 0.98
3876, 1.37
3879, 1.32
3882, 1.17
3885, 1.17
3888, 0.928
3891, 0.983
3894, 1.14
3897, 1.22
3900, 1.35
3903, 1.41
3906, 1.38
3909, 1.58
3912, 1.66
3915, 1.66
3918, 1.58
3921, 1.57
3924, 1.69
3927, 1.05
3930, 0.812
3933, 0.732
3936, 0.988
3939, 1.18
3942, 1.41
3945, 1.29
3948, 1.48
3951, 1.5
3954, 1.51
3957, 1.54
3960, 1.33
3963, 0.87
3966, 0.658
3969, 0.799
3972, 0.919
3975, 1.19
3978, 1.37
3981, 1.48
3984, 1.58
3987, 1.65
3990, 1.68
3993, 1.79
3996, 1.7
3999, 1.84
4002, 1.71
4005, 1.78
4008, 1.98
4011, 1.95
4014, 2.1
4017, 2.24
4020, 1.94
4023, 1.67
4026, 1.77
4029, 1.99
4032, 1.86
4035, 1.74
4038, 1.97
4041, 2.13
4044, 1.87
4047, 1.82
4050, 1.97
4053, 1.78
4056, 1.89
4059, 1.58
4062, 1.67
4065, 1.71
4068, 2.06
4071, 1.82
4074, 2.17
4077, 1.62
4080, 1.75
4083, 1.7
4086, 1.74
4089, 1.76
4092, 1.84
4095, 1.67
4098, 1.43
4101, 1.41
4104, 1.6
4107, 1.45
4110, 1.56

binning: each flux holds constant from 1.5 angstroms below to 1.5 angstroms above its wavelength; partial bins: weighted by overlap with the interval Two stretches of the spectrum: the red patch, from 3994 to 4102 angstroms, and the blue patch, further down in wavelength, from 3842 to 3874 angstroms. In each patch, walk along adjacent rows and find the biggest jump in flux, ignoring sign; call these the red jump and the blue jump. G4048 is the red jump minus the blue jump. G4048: 0.22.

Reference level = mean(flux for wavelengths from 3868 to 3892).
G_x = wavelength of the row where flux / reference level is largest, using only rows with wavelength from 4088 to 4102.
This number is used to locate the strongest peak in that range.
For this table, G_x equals 4092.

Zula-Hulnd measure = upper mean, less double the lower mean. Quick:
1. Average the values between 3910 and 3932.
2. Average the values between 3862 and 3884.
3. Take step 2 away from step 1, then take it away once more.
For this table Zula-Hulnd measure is -1.1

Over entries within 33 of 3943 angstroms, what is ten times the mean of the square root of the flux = 11.1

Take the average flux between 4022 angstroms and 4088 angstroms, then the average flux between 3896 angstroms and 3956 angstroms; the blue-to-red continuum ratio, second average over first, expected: 0.74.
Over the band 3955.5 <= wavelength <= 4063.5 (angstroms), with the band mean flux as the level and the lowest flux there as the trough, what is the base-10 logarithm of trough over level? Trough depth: -0.40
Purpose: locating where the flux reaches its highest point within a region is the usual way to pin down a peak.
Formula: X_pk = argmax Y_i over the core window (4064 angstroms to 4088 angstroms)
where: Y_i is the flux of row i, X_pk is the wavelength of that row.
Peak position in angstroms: 4074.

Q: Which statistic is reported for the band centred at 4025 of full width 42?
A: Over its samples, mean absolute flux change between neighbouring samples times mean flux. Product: 0.34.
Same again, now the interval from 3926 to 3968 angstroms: 0.20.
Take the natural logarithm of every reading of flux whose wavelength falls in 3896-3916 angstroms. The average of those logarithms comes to 0.4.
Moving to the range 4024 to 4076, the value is 0.6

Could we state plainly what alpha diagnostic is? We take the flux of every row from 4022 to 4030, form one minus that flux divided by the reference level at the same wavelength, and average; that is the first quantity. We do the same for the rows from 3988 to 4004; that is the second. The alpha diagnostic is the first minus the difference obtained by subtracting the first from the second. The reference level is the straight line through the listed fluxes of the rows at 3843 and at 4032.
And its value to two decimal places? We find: 0.06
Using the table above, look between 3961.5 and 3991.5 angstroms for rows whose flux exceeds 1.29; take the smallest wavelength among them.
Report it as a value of 3978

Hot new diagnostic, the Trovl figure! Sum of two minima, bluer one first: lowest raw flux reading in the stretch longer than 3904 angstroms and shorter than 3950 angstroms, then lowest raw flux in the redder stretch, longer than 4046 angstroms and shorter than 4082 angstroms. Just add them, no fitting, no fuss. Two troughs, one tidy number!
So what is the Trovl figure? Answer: 2.31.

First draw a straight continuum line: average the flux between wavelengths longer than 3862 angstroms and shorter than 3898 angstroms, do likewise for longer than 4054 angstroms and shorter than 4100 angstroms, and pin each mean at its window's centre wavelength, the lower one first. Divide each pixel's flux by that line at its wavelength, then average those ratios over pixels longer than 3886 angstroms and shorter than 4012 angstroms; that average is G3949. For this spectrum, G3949 0.99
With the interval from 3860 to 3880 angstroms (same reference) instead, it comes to 1.10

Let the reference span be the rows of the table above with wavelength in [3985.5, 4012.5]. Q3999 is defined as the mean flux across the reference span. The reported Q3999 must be 1.8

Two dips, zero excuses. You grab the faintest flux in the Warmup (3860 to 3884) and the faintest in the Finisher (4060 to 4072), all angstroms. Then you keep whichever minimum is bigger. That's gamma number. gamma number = 1.67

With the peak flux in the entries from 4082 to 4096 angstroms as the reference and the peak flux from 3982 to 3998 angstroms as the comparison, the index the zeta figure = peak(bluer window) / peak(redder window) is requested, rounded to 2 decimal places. 0.97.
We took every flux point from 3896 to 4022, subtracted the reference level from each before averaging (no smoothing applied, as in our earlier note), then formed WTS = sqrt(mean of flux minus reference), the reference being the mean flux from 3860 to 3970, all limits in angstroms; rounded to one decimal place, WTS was 0.4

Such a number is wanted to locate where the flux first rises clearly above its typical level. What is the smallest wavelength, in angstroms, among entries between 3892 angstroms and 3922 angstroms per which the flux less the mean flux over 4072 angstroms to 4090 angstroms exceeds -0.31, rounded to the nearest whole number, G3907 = 3909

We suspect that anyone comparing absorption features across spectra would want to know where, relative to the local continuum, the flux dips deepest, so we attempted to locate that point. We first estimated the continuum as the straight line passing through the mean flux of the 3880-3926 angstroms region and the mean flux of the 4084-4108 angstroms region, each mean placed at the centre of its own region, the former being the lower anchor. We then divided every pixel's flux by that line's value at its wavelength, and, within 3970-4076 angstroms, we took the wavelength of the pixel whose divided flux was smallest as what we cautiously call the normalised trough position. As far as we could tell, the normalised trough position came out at 3972 angstroms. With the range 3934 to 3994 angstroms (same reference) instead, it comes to 3966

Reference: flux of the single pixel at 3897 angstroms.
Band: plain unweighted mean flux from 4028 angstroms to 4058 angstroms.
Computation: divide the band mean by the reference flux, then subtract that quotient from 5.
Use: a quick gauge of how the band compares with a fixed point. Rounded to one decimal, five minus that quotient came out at 3.4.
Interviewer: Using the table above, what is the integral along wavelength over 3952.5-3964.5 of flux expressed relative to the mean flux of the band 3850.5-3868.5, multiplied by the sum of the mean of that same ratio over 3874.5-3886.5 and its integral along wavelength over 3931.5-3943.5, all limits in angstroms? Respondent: 141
